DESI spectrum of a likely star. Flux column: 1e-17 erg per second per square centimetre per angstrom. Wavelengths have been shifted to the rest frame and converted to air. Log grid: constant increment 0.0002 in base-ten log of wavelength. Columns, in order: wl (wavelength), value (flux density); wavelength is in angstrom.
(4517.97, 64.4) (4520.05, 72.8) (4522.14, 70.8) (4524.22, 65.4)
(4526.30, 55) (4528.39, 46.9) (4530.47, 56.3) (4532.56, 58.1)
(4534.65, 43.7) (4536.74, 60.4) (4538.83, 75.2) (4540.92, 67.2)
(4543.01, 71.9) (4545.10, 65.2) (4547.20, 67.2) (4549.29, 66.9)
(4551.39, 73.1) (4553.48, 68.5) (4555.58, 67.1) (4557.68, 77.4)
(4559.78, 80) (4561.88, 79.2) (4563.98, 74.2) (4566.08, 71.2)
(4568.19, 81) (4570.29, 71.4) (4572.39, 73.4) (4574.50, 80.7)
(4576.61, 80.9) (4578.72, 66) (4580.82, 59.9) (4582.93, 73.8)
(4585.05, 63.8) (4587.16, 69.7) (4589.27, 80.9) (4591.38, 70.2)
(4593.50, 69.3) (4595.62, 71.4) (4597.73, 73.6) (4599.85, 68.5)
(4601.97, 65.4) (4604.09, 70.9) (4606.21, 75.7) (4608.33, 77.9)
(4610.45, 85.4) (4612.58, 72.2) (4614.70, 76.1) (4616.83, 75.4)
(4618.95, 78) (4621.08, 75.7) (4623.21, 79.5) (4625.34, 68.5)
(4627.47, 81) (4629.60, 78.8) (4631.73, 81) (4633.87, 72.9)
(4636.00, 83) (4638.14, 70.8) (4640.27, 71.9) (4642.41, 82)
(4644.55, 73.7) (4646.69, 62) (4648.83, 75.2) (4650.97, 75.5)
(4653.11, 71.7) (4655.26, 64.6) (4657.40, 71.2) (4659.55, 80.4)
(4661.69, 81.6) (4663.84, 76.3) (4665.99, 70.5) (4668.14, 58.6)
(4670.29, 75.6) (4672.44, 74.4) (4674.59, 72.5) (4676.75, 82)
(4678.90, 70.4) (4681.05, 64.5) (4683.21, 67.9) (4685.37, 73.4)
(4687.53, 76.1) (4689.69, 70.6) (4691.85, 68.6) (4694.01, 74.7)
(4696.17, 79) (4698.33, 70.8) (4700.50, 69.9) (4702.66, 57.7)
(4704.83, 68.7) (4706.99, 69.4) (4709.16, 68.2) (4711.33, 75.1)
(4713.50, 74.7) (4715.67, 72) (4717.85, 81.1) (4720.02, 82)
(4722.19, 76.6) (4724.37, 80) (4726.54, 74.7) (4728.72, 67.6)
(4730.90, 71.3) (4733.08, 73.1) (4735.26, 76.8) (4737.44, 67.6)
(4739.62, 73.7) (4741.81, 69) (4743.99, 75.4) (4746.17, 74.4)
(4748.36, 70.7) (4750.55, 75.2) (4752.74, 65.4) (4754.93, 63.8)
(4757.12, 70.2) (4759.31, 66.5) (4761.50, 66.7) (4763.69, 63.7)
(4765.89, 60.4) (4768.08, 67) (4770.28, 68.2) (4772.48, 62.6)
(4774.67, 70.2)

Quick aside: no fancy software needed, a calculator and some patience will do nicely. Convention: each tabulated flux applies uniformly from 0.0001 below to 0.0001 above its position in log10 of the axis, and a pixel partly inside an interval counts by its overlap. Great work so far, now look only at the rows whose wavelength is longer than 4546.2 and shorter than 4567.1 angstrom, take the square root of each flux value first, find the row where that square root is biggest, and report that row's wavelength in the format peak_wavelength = 4559.78 angstrom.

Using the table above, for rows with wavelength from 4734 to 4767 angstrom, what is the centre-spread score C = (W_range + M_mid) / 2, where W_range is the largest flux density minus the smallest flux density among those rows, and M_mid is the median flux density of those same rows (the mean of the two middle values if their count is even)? 42.7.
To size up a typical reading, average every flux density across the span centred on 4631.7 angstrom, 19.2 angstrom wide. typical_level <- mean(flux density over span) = 76.4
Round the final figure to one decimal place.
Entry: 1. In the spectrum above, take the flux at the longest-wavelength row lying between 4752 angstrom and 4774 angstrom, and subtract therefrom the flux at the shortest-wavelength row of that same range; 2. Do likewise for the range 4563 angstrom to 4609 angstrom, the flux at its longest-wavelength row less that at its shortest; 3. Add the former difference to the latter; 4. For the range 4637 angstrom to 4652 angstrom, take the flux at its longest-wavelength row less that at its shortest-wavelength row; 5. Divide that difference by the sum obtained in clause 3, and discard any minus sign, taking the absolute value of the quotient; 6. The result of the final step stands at 5.2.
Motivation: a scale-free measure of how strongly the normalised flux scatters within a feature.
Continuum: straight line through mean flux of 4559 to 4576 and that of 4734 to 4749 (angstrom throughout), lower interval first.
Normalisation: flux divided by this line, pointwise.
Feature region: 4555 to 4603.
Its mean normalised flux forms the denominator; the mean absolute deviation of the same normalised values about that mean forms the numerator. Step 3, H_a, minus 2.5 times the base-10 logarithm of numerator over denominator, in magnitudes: 2.94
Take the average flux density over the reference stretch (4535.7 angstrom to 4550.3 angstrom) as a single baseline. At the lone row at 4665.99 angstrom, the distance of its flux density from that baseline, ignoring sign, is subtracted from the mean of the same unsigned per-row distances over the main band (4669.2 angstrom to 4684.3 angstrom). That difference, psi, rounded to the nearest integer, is 3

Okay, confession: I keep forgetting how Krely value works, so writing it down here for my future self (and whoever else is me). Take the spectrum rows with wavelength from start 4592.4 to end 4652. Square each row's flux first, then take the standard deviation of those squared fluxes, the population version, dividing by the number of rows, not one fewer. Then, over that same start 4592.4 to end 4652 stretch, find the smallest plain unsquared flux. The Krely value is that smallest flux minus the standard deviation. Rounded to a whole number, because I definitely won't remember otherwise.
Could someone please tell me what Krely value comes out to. -731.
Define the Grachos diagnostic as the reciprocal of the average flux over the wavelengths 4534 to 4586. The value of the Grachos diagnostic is 0.0142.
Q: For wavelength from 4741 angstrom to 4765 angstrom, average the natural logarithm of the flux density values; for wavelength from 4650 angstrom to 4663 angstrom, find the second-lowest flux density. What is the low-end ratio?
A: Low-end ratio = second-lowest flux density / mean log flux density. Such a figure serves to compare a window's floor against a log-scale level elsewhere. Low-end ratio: 16.8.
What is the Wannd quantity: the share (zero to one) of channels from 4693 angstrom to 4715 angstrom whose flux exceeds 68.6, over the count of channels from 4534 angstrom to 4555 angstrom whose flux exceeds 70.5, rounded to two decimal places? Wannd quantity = 0.27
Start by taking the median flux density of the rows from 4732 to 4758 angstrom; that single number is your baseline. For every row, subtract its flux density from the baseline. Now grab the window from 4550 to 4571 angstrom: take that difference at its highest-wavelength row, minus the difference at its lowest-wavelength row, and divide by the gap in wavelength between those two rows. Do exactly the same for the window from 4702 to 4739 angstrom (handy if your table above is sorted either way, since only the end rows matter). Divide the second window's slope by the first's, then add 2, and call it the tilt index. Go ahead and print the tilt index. -1.2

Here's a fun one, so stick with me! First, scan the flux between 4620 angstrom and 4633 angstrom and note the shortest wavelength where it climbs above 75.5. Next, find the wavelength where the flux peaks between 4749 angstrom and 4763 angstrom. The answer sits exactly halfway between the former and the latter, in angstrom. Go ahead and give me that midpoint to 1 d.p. 4685.8 angstrom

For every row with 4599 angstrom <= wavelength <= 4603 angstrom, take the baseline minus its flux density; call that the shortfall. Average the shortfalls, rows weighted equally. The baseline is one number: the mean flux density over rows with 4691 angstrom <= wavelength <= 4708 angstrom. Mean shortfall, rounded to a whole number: 3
